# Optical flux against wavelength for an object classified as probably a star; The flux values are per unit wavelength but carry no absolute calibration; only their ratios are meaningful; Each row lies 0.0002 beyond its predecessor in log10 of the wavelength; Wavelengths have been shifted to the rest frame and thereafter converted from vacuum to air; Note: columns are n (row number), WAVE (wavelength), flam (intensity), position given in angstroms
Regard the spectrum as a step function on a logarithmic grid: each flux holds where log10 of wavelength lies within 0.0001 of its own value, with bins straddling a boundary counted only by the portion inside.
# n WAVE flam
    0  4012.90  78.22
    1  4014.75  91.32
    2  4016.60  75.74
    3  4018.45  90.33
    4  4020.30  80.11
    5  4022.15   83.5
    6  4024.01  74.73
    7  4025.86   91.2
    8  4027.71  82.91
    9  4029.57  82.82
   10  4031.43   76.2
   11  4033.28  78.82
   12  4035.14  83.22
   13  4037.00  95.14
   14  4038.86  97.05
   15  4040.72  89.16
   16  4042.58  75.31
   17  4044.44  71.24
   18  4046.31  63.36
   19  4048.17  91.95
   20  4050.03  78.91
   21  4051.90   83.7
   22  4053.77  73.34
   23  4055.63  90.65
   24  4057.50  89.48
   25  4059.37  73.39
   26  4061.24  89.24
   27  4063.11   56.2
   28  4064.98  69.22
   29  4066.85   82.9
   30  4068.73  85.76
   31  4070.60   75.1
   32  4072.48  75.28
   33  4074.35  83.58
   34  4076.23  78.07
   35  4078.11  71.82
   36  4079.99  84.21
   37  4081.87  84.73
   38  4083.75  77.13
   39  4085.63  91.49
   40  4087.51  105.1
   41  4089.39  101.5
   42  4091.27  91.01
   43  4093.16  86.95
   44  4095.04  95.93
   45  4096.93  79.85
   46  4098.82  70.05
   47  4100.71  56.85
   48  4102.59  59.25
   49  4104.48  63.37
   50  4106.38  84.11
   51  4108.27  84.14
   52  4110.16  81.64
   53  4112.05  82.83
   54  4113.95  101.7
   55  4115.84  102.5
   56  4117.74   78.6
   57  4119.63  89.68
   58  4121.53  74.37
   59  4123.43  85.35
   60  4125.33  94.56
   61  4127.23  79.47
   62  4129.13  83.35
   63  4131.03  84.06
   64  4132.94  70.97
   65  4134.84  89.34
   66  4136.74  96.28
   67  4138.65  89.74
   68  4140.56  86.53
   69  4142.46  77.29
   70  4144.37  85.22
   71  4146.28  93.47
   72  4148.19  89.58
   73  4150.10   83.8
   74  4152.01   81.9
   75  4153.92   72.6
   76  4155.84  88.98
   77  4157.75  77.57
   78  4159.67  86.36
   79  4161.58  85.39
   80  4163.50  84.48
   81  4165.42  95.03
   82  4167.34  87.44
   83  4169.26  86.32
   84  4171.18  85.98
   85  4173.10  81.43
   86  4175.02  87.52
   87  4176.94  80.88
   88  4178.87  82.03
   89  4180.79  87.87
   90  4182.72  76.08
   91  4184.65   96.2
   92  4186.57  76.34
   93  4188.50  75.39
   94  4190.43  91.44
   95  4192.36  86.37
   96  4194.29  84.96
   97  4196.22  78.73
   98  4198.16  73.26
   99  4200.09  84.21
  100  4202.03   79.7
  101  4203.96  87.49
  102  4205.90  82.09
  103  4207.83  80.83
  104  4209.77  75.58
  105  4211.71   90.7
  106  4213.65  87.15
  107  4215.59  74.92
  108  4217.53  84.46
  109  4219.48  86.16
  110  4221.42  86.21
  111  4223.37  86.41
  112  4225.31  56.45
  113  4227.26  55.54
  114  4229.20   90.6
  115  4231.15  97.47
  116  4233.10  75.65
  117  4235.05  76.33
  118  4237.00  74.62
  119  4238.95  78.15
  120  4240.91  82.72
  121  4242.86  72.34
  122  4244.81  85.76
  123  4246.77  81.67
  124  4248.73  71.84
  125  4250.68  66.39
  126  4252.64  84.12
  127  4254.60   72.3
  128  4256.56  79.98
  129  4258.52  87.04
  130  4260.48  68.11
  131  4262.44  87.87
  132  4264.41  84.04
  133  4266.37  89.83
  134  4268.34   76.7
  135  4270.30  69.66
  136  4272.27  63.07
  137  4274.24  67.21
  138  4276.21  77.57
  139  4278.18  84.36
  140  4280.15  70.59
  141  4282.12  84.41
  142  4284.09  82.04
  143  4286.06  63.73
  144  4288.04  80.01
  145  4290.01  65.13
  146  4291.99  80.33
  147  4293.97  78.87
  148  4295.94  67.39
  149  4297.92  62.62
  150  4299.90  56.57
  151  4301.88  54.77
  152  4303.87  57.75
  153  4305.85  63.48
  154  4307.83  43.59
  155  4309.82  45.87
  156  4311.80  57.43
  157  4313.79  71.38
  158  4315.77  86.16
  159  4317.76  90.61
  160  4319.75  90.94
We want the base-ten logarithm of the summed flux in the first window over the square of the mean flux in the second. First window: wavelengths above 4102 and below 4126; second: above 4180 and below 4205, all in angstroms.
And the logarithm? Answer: -0.80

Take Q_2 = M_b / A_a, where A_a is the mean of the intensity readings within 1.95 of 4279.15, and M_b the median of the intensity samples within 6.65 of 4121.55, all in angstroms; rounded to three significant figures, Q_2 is 1.10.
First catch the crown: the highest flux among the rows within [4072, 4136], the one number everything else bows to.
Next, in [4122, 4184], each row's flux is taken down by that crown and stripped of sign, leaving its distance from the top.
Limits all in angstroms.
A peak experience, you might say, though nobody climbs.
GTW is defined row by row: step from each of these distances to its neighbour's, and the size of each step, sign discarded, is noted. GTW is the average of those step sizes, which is 7.0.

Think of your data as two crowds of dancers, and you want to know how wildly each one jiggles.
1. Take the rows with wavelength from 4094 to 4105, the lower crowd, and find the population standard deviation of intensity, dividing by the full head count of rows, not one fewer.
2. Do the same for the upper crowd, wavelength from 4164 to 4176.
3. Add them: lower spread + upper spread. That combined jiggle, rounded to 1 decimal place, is 17.5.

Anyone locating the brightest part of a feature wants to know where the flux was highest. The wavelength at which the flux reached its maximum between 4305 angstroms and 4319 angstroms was 4317.76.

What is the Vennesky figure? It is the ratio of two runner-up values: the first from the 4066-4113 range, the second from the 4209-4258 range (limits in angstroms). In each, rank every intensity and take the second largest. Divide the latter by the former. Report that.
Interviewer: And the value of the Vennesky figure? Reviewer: 0.89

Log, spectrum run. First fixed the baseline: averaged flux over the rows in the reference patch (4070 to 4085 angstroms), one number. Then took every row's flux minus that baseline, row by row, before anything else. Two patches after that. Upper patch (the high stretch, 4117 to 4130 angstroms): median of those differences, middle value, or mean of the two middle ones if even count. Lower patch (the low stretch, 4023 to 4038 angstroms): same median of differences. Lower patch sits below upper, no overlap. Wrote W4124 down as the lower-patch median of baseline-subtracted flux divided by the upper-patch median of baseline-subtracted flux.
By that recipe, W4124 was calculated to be 0.9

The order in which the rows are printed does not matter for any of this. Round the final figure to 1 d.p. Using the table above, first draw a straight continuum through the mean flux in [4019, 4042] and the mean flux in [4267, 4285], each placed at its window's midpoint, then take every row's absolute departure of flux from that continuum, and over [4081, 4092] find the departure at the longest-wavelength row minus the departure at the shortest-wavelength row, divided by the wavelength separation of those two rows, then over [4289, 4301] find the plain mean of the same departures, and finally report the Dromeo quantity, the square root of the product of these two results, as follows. 2.6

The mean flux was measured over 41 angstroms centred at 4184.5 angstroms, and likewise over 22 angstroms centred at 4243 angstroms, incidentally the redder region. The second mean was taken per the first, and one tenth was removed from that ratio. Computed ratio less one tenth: 0.82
